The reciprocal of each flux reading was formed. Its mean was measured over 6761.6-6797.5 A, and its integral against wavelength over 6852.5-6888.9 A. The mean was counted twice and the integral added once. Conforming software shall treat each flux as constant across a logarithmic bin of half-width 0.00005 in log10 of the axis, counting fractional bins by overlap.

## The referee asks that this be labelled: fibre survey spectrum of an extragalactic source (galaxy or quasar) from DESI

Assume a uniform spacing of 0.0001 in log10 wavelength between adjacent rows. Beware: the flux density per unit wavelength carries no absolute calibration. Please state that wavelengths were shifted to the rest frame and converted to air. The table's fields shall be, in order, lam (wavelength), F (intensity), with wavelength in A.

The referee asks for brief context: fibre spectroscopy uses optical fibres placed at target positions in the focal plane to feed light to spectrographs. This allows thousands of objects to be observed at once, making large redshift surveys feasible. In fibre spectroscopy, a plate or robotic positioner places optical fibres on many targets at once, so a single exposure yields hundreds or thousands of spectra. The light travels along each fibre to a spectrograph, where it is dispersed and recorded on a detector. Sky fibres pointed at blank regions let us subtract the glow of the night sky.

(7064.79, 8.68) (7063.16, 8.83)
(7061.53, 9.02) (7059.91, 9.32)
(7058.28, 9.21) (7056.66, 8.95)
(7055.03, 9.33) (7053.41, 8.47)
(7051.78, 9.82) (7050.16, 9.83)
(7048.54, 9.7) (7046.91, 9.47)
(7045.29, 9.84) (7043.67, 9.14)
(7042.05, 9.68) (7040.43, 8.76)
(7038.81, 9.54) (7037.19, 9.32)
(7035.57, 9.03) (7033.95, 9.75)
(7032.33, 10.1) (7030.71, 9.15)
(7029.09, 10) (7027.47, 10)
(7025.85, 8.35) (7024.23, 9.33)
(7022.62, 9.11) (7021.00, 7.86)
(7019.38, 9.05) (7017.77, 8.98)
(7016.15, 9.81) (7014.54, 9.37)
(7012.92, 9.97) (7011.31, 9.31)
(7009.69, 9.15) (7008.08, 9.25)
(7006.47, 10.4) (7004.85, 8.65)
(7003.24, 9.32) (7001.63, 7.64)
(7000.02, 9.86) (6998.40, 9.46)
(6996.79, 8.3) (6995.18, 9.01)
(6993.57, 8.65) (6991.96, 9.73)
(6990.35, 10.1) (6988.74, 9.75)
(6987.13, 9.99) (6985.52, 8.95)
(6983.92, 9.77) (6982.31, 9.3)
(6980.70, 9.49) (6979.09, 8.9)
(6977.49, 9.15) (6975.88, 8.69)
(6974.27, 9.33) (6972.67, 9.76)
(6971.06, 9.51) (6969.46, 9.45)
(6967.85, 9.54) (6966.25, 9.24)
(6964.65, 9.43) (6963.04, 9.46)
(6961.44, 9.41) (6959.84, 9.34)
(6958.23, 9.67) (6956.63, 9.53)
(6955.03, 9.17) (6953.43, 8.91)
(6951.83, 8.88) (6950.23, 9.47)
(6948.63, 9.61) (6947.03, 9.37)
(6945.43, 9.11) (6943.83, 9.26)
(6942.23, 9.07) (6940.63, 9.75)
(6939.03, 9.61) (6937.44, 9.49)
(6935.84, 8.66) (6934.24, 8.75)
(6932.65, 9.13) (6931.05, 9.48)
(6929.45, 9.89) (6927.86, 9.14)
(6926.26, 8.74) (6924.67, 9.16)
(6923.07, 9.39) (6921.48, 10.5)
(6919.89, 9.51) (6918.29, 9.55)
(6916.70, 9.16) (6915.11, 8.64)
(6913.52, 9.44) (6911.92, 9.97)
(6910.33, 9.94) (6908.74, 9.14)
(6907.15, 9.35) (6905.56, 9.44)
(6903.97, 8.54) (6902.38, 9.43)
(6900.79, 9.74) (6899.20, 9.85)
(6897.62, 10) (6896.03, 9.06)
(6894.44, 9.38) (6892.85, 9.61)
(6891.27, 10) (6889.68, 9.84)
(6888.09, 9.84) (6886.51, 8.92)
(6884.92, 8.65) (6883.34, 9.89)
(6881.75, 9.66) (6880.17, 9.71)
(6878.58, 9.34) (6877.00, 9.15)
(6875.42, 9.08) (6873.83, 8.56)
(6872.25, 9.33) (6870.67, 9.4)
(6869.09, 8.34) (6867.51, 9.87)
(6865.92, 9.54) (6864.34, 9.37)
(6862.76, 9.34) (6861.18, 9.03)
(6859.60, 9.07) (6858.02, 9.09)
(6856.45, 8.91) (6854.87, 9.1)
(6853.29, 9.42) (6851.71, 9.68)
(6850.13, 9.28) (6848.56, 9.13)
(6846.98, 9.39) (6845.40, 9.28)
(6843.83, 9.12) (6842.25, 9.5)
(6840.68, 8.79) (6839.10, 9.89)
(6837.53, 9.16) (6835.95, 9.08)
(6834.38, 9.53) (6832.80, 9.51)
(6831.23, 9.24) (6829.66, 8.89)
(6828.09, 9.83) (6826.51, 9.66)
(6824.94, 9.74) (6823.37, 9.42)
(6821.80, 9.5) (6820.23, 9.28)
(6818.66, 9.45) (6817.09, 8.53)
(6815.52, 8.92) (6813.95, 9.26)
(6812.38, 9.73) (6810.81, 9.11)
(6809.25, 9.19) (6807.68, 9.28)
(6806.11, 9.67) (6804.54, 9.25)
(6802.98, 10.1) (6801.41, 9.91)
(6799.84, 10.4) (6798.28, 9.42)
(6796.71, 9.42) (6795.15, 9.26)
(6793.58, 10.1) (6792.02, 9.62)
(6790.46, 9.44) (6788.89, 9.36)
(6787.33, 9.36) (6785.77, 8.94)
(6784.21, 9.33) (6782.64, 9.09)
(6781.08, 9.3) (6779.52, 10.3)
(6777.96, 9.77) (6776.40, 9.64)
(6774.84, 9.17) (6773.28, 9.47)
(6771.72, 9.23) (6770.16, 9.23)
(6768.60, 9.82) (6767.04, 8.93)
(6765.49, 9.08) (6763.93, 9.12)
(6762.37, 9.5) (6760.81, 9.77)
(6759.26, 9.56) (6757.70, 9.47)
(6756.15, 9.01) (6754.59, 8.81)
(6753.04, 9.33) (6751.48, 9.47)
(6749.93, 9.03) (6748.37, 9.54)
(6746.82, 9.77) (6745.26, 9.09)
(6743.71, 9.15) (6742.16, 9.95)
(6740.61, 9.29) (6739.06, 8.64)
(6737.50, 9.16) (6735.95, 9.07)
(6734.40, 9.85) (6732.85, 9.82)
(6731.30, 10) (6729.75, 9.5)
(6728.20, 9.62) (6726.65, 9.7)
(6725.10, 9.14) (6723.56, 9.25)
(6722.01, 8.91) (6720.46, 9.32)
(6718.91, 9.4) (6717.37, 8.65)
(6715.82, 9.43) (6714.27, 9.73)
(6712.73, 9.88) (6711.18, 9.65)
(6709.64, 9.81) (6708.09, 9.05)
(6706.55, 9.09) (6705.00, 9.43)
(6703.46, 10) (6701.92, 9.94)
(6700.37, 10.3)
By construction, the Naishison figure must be 4.16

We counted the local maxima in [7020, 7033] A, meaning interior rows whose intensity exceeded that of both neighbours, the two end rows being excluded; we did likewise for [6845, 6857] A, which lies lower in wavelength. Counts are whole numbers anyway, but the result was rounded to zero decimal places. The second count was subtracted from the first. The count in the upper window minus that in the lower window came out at -1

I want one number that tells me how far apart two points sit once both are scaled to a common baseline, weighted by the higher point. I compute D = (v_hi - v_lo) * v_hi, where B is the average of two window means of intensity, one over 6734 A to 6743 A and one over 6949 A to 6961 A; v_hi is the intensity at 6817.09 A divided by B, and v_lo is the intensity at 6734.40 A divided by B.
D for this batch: -0.13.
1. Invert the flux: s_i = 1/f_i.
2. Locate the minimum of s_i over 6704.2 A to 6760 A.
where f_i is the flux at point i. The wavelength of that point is 6731.30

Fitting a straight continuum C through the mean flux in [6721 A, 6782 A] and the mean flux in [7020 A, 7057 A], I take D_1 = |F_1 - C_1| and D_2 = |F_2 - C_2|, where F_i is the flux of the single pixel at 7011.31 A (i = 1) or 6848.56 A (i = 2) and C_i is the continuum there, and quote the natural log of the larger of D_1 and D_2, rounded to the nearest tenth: -1.4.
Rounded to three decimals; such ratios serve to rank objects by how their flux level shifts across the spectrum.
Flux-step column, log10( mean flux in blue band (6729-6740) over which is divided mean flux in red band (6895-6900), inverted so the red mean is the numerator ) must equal 0.009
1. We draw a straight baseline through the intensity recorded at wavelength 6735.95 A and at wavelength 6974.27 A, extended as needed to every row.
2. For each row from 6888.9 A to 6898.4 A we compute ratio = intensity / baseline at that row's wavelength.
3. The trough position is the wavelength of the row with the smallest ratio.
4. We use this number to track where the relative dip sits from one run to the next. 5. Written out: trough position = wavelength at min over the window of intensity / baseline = 6896.03 A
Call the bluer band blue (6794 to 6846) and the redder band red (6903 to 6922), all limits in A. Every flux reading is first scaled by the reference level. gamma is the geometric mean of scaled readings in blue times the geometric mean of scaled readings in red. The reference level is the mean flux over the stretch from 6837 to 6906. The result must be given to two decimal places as 1.02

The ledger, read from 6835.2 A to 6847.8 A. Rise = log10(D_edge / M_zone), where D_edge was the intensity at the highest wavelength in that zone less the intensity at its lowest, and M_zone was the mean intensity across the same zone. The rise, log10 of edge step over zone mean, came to -1.5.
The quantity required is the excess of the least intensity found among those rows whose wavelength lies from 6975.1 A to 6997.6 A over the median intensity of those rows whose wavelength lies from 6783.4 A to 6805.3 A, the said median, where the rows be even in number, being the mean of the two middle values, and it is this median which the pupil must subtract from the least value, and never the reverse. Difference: -1.12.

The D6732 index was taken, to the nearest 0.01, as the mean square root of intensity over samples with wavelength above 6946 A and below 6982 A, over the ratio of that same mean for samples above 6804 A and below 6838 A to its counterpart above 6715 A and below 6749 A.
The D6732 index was 3.06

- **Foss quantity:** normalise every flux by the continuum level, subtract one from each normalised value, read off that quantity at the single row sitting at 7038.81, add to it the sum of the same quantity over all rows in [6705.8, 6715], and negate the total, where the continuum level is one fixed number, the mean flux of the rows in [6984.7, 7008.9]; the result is -0.20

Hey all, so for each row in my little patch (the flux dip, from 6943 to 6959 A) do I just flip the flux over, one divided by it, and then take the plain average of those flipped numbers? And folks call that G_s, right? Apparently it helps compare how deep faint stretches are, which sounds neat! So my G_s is 0.108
